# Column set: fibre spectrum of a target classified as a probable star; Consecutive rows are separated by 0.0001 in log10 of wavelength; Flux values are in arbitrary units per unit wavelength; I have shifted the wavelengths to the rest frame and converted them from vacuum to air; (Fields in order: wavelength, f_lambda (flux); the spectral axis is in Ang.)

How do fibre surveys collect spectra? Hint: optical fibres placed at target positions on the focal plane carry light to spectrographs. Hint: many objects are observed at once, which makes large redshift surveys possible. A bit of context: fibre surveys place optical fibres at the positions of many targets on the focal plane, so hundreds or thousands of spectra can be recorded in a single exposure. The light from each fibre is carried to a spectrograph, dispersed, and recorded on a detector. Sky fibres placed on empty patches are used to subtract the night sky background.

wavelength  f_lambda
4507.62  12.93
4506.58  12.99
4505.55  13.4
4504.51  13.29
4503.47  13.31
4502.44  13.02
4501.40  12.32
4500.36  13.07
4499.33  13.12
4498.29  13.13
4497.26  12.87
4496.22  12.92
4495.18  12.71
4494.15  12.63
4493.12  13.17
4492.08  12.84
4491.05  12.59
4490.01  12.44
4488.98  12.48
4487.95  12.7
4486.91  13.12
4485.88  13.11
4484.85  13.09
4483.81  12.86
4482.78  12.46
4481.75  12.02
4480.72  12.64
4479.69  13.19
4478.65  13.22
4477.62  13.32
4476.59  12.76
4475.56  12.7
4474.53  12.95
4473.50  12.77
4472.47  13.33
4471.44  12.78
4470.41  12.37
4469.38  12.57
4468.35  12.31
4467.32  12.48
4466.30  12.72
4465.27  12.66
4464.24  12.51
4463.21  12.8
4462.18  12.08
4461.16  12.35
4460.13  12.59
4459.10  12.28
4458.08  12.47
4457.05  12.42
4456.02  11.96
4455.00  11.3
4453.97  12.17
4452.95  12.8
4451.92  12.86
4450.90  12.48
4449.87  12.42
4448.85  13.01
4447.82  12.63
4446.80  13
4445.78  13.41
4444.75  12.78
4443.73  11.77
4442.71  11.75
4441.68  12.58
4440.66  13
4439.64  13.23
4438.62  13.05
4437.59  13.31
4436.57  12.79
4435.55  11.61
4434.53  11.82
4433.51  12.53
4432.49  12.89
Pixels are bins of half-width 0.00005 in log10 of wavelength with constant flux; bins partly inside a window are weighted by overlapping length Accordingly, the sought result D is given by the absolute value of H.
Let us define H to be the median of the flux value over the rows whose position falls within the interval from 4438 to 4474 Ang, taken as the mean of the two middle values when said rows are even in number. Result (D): 12.6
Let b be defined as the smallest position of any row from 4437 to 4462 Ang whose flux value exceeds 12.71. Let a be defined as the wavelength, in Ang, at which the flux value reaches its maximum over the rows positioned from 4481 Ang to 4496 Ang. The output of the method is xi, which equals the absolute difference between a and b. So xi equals 55.5 Ang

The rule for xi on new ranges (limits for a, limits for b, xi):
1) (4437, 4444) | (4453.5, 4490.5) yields 25.6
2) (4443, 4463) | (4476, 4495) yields 30.8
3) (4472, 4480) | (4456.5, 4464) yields 9.3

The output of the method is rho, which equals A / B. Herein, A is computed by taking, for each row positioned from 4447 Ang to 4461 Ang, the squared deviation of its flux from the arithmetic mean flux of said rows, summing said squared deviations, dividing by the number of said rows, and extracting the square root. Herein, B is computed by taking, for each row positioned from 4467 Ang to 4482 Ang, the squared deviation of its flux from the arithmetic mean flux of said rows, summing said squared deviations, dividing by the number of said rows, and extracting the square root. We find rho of 1.1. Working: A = 0.42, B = 0.37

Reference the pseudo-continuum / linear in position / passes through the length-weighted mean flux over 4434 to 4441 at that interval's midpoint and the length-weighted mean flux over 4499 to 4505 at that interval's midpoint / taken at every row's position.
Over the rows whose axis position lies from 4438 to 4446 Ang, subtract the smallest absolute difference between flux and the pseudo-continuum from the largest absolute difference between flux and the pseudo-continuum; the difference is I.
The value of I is 0.9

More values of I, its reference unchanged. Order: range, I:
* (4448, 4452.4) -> 0.2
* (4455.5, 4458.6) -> 0.5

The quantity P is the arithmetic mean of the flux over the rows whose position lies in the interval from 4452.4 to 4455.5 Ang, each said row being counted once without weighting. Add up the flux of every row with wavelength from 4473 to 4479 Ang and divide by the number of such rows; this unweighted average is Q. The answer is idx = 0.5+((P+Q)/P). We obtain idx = 2.57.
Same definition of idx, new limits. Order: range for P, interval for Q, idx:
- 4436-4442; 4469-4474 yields 2.48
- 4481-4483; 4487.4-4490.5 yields 2.52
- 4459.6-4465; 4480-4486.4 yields 2.52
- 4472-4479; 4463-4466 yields 2.47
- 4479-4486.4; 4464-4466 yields 2.49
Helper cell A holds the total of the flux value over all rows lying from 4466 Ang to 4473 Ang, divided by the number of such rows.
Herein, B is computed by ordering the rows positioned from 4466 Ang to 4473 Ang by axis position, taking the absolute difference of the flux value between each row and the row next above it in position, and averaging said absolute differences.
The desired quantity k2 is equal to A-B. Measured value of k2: 12.3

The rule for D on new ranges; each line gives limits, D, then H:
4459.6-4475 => 12.6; 12.6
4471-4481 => 12.9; 12.9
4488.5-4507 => 13.0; 13.0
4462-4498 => 12.7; 12.7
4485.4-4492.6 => 12.7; 12.7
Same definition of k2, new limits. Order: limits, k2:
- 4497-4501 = 12.9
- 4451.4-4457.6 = 11.7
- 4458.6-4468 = 12.2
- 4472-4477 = 12.6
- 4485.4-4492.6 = 12.6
